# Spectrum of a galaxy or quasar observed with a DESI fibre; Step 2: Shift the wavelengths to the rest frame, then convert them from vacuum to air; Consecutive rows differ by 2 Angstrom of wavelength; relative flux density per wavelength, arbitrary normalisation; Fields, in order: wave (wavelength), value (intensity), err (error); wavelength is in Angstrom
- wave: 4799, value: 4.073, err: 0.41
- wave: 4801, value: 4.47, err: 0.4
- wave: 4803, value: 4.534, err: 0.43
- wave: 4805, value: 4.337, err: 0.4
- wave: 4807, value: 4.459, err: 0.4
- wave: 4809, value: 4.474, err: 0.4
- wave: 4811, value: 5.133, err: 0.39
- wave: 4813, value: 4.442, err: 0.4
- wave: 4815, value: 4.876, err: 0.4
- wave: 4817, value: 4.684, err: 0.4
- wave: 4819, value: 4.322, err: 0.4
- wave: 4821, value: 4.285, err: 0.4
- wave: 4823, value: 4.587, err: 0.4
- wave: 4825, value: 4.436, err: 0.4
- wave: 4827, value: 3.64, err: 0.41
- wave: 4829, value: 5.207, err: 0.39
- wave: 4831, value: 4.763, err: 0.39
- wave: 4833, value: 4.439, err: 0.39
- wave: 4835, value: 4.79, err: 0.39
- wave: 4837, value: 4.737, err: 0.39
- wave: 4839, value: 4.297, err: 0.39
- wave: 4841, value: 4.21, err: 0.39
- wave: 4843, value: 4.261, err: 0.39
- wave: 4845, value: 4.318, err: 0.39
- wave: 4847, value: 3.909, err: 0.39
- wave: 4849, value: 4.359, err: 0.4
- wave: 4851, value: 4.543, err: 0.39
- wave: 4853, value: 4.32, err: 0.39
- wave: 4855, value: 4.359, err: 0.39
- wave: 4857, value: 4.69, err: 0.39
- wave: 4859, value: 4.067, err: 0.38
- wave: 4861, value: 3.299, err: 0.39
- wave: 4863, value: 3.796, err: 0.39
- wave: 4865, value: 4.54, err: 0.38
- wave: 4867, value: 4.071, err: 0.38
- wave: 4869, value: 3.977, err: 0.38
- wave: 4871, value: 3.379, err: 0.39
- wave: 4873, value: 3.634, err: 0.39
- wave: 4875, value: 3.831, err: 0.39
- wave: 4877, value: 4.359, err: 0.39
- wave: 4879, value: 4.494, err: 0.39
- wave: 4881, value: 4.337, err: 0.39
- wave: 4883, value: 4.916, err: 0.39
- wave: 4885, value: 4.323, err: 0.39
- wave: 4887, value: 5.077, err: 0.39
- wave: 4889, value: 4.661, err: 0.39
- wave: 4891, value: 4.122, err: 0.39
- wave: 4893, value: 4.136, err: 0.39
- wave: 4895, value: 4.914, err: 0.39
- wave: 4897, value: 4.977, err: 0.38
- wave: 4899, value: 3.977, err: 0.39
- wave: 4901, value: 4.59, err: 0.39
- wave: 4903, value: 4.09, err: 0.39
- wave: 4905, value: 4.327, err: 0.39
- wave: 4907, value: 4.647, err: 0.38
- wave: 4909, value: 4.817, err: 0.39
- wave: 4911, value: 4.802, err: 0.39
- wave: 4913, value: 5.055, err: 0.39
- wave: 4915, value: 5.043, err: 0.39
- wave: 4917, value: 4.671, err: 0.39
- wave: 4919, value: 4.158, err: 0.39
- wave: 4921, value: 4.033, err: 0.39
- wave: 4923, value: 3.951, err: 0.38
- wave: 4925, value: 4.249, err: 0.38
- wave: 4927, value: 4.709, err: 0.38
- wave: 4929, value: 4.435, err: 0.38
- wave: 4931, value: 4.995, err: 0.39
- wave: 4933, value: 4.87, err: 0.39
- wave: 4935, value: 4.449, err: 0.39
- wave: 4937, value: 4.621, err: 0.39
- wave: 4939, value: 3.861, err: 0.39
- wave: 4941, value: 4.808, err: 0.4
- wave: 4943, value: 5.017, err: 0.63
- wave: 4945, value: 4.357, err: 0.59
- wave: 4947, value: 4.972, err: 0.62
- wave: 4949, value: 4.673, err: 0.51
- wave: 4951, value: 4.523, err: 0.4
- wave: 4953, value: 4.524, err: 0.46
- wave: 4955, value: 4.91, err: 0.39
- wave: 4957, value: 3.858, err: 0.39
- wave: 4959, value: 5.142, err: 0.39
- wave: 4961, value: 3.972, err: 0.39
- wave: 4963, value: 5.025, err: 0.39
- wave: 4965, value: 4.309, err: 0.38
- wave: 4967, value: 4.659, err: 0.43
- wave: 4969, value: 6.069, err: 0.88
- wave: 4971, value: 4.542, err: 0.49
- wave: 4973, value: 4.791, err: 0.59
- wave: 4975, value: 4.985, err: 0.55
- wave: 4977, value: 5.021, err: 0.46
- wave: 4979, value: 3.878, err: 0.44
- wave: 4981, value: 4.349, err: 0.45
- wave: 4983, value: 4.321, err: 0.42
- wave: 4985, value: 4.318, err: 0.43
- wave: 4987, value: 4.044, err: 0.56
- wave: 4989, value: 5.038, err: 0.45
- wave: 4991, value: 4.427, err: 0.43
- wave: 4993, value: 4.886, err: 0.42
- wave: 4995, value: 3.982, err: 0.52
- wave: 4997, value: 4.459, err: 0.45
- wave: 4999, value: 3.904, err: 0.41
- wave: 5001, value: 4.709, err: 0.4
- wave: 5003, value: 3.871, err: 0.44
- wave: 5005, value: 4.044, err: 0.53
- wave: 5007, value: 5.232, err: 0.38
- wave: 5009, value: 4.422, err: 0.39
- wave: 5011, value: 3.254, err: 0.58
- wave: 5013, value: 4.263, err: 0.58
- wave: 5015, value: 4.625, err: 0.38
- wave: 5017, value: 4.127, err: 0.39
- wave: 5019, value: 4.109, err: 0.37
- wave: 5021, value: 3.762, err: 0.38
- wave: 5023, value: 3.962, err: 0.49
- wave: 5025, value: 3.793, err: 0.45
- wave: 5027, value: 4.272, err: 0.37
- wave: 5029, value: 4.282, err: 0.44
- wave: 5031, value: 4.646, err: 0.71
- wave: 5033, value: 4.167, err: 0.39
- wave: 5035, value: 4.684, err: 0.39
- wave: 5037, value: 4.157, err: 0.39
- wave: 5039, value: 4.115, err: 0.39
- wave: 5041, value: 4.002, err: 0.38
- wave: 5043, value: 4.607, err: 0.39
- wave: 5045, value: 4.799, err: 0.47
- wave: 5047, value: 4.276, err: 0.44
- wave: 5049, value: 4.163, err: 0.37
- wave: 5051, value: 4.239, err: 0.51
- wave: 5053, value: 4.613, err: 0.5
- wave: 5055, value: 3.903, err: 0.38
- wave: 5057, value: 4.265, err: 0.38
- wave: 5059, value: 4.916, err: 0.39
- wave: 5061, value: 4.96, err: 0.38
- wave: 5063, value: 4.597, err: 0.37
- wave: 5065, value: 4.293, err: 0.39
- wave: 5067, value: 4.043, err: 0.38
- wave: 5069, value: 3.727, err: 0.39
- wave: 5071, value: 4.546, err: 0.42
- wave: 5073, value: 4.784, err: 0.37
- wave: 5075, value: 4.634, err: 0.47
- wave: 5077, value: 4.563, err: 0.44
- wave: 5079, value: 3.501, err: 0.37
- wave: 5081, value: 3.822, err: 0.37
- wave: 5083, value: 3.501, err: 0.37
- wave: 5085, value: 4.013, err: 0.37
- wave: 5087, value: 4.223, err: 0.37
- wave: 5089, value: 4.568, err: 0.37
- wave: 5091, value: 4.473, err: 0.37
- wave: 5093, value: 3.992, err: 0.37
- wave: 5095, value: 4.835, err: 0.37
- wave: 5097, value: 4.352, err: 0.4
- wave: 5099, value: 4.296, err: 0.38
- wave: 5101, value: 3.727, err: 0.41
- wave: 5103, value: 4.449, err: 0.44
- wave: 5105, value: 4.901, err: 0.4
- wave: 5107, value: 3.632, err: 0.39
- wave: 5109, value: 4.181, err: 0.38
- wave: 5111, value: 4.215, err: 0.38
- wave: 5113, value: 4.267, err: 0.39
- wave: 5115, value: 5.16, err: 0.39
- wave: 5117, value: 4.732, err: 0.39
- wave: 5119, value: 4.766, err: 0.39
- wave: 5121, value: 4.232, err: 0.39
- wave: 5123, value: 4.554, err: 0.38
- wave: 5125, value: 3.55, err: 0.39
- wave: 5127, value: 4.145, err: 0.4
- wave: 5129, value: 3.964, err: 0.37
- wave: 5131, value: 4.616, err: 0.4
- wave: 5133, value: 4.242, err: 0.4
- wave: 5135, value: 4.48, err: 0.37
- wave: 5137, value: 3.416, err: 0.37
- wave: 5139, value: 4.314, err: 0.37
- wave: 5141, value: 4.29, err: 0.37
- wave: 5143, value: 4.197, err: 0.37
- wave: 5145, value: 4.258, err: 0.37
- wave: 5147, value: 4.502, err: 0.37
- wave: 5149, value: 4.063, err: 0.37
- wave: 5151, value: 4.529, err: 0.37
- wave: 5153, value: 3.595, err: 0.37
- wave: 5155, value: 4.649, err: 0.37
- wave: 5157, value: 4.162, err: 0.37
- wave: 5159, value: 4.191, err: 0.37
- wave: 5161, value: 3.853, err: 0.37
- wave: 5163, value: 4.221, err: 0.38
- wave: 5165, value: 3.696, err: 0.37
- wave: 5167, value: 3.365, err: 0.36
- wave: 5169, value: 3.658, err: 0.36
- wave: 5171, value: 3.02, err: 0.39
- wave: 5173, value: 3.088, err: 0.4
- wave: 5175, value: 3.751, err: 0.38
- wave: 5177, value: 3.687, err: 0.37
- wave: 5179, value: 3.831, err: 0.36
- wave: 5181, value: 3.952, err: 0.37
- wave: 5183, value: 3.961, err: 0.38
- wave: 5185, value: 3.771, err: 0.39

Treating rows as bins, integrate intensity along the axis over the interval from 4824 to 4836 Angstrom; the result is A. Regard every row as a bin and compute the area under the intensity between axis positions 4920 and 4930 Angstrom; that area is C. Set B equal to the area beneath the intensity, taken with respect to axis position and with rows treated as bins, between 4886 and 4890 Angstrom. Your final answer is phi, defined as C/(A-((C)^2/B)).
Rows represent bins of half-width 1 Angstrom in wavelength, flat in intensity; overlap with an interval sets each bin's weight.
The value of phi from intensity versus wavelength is -1.1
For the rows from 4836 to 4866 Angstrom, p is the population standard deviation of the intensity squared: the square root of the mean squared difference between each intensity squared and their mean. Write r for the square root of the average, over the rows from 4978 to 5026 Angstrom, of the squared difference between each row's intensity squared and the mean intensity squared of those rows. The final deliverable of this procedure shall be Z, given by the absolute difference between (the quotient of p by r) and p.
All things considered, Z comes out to 2.1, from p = 2.9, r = 3.8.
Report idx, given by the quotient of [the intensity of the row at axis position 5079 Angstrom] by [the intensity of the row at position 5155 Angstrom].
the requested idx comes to 0.8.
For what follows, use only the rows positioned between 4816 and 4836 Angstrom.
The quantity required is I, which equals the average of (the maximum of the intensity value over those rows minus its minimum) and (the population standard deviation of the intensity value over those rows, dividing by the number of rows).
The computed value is 1.0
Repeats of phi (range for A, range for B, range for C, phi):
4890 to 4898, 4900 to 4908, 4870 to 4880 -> -5.1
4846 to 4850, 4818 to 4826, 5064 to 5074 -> -1.2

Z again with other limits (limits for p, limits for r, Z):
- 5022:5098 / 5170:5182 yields 1.9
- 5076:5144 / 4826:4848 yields 2.6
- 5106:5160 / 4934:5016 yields 2.6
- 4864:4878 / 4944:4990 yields 2.3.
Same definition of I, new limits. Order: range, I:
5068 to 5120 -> 1.1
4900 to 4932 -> 0.7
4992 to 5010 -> 0.9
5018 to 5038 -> 0.6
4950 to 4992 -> 1.4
